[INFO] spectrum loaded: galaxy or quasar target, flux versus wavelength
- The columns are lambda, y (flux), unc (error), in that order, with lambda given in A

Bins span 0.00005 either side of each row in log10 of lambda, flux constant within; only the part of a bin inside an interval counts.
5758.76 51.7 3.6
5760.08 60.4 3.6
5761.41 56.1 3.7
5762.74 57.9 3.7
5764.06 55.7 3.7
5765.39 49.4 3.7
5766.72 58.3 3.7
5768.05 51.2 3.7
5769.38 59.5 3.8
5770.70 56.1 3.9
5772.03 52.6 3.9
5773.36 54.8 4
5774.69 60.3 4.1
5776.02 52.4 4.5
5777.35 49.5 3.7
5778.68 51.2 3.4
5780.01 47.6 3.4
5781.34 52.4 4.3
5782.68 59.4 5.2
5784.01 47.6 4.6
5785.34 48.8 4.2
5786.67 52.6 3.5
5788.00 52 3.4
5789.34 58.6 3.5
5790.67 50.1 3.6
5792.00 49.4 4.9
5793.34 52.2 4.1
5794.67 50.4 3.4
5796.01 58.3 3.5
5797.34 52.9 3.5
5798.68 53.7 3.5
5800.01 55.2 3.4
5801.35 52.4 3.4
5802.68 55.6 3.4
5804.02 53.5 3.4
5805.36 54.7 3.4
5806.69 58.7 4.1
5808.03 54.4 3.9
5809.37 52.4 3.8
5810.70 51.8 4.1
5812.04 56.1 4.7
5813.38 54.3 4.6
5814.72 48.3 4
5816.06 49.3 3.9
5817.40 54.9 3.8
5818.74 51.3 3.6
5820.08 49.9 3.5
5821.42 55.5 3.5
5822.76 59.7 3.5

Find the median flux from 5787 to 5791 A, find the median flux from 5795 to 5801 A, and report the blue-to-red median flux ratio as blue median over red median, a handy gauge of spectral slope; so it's 0.96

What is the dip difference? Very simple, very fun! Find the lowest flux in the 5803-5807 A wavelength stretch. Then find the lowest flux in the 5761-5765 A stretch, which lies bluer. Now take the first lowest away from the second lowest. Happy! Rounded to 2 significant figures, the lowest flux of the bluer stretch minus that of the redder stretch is 2.2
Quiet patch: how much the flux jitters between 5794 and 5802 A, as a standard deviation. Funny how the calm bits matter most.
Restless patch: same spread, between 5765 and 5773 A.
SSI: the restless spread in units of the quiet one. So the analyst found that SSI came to 1.50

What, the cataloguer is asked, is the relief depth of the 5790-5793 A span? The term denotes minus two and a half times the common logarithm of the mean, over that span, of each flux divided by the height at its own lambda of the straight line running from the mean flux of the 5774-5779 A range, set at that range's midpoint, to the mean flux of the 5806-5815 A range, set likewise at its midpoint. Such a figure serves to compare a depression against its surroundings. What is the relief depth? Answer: 0.08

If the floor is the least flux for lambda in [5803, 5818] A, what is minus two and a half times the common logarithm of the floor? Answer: -4.21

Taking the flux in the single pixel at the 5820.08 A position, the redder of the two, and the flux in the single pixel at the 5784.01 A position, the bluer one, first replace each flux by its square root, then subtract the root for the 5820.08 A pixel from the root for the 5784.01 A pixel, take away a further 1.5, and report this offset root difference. -1.66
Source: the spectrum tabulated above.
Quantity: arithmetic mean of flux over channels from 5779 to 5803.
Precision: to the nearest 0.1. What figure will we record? 52.7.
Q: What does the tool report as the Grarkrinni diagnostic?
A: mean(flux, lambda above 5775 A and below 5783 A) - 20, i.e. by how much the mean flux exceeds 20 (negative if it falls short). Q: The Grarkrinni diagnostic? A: 32.1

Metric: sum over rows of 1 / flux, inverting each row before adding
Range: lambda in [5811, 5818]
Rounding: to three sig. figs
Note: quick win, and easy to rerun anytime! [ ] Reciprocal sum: 0.0954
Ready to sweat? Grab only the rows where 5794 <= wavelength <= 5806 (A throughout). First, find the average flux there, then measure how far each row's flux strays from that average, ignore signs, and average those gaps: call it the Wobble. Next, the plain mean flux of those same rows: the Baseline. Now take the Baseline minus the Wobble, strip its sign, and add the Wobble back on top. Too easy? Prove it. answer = 54.1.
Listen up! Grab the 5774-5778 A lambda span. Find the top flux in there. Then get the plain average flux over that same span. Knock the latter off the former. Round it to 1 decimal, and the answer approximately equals 6.2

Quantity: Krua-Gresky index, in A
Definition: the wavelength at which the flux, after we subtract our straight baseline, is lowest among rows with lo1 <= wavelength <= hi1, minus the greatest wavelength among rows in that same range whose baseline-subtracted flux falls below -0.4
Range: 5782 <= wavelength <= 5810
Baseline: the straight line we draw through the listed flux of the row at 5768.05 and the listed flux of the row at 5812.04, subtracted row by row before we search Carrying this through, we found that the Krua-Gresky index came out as -25.4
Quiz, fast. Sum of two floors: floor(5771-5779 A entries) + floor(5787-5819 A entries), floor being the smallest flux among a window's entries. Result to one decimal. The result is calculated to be 97.8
